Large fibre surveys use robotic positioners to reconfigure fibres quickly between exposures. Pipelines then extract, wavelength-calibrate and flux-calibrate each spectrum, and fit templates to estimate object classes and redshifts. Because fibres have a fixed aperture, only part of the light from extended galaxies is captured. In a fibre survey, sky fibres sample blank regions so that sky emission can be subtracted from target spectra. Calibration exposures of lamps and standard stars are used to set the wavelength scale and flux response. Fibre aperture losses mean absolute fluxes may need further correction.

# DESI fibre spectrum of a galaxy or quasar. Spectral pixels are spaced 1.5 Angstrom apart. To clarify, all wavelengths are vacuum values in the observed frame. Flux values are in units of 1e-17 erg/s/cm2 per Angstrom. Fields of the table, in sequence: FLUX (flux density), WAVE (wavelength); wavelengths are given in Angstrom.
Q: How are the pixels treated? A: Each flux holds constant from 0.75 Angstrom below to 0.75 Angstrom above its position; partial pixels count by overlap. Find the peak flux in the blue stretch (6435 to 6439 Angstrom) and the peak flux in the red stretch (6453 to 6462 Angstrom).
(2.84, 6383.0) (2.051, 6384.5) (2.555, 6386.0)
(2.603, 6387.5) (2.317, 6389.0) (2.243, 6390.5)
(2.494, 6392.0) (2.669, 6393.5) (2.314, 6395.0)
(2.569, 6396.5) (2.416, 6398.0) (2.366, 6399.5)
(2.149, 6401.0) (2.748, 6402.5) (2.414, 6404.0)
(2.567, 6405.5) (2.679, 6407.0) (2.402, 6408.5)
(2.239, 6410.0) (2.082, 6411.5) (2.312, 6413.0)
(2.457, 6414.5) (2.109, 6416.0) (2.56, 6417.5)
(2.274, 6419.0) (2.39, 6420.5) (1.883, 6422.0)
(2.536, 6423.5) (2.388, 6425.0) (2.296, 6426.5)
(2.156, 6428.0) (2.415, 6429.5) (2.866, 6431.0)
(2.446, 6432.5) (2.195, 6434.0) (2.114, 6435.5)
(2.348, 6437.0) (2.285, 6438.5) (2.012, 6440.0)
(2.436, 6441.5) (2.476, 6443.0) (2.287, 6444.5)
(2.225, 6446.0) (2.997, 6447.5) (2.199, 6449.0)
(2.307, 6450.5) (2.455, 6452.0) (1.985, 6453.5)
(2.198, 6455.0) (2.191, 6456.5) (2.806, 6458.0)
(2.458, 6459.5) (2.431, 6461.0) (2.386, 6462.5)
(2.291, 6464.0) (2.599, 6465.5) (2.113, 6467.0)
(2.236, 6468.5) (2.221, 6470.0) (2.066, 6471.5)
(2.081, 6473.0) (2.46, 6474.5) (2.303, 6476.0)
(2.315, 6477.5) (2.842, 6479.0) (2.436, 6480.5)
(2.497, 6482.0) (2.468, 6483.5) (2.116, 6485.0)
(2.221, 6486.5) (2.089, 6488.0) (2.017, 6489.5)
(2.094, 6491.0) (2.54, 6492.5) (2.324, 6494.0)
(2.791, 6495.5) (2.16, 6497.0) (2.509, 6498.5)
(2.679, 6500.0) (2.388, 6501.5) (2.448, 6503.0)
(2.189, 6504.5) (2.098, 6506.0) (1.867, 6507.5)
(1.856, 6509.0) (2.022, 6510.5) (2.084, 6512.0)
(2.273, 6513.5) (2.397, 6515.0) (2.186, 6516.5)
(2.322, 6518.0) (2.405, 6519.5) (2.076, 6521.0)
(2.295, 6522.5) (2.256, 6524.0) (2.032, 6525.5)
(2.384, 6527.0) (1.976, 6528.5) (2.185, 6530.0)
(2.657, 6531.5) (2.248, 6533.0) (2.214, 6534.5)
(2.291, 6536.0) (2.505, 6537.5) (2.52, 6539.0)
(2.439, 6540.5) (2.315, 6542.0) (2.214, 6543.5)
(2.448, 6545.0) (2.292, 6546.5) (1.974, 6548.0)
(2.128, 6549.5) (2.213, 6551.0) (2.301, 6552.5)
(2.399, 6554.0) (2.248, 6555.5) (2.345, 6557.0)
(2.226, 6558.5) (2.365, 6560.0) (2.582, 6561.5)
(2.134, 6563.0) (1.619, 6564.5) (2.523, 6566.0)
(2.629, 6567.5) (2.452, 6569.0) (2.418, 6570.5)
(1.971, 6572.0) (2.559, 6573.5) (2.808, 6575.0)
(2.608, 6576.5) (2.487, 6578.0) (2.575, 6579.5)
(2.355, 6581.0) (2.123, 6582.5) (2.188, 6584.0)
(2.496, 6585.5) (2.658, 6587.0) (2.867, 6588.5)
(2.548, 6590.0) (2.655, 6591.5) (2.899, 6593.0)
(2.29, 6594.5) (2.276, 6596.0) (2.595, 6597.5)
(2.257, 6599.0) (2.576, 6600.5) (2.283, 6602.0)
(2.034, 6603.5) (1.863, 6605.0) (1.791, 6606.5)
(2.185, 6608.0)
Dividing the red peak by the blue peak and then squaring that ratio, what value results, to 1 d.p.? 1.4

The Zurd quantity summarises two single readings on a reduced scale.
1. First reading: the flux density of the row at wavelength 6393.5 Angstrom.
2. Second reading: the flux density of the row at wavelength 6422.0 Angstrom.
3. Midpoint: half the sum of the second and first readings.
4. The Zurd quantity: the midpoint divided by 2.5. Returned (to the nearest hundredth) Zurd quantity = 0.91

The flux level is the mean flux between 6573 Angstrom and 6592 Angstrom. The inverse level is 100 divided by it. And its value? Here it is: 39.5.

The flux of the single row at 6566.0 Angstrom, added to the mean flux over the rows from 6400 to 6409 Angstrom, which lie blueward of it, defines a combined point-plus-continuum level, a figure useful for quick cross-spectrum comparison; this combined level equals 5.0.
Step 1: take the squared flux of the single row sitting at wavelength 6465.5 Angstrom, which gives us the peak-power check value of 6.8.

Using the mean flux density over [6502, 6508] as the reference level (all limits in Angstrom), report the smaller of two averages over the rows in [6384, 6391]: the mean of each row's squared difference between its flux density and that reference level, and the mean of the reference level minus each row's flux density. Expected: -0.20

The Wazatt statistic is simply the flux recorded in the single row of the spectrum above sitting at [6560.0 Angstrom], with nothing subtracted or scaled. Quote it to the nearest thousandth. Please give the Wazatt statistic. 2.365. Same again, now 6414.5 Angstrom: 2.457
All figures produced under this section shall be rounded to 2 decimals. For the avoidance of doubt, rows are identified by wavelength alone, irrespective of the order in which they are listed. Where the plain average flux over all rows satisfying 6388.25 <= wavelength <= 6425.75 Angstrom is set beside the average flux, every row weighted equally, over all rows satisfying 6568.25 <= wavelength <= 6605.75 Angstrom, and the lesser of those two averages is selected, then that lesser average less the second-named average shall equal -0.05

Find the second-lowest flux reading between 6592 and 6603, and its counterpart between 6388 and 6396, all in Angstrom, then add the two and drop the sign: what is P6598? 4.59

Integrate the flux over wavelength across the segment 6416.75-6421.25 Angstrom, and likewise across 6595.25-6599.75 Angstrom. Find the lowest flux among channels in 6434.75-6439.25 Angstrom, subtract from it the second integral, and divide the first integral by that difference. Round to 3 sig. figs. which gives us -1.26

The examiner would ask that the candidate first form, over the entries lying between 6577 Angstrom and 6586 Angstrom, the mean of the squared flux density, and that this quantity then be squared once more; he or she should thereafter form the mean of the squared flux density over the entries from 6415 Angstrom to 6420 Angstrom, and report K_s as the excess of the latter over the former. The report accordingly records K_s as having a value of -27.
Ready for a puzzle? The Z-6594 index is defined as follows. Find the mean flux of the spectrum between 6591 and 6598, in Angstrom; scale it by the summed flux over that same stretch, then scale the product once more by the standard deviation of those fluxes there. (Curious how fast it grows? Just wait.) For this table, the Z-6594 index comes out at 8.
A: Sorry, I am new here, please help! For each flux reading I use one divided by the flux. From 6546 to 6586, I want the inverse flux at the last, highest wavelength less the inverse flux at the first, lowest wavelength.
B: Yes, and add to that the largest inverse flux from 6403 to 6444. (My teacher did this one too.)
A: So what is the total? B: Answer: 0.495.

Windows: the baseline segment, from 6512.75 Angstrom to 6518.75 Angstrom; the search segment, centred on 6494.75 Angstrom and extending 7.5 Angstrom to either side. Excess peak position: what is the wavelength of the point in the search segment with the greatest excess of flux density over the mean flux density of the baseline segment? 6495.5 Angstrom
